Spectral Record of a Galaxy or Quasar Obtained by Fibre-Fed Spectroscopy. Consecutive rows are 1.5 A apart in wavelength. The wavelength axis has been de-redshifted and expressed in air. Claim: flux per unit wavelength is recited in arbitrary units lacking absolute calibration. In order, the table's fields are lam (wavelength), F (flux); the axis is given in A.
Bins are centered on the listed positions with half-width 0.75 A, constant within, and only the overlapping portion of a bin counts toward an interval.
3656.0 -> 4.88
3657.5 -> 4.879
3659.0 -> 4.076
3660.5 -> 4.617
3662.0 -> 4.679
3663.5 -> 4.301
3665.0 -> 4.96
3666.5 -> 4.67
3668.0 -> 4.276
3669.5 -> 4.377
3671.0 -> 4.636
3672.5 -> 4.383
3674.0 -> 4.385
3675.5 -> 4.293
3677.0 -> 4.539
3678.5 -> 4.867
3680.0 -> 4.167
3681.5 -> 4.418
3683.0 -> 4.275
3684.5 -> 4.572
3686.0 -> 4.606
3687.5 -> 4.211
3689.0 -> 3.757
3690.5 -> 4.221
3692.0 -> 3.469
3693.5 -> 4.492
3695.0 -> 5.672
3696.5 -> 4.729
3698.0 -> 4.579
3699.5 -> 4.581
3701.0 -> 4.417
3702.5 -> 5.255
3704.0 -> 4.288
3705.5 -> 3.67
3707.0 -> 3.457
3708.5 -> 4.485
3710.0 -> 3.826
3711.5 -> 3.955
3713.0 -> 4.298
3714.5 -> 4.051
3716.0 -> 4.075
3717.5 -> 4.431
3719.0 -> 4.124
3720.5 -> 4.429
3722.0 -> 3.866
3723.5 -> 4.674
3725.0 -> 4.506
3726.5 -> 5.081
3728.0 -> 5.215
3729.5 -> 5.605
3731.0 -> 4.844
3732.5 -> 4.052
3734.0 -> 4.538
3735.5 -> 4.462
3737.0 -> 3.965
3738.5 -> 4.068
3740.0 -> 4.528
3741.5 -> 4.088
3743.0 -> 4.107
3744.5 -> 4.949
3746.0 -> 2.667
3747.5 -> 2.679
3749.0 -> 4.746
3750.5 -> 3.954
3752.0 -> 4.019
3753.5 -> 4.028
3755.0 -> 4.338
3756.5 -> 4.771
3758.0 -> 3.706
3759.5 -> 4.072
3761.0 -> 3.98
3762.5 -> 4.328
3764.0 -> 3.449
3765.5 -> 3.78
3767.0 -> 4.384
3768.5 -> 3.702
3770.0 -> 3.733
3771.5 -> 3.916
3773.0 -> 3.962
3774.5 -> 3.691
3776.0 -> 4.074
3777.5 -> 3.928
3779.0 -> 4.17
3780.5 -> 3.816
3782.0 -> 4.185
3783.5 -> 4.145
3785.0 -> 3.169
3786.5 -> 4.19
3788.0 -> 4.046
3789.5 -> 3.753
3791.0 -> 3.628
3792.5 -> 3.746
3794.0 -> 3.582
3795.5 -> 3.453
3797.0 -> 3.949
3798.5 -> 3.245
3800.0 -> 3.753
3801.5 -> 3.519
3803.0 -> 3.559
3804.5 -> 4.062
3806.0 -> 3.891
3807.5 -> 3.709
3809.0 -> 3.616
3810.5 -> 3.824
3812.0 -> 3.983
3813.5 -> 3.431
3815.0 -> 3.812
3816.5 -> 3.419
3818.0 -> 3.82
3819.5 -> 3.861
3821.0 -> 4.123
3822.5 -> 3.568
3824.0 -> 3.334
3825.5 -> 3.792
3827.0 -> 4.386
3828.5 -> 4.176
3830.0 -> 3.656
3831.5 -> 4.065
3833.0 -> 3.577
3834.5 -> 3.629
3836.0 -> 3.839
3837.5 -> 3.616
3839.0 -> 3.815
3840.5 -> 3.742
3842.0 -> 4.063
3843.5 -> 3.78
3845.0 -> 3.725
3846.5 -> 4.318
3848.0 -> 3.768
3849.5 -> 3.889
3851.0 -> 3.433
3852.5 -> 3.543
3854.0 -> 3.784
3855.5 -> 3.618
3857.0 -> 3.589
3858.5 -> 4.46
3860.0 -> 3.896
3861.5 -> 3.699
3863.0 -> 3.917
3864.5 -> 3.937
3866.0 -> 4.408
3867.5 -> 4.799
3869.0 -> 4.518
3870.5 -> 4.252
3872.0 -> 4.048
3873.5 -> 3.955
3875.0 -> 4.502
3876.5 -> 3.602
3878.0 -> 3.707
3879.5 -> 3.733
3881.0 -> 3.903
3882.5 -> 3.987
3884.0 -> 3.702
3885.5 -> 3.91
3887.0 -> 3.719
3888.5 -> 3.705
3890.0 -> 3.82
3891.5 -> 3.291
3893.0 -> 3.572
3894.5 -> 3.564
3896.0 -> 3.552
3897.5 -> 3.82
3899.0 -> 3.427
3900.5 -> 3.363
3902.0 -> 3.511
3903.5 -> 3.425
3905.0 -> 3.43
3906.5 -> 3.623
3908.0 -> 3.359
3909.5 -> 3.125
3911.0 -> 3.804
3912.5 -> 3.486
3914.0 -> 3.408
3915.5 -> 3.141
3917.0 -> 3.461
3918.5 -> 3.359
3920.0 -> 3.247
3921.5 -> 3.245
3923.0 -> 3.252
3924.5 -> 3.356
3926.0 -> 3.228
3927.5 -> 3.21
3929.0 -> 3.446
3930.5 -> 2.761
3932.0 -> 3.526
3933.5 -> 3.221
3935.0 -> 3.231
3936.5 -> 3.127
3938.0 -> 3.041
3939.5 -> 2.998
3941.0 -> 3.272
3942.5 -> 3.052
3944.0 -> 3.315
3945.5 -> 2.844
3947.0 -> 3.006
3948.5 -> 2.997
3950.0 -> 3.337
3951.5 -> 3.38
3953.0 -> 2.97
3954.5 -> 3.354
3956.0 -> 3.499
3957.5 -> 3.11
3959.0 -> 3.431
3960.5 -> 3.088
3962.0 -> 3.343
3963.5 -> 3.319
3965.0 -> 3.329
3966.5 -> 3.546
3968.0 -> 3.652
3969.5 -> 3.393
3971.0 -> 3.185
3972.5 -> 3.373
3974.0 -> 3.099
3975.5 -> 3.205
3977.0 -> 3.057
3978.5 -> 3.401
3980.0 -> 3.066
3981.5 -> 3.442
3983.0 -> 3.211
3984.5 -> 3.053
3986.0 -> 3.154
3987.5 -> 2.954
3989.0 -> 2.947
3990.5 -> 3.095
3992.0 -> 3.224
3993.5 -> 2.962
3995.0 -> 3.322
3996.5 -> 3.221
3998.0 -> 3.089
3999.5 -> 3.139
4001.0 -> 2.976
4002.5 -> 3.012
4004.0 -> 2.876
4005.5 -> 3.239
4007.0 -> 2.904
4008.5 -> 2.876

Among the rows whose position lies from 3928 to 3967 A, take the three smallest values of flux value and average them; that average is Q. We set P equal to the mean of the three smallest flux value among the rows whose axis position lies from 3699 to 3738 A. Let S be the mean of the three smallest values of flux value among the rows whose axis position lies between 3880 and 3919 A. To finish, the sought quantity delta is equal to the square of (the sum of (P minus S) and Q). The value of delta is 11.0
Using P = 3.7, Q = 2.86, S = 3.2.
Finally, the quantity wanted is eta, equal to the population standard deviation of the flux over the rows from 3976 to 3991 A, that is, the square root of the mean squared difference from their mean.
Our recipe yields 0.16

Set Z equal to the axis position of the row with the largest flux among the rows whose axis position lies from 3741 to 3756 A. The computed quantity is 3744.5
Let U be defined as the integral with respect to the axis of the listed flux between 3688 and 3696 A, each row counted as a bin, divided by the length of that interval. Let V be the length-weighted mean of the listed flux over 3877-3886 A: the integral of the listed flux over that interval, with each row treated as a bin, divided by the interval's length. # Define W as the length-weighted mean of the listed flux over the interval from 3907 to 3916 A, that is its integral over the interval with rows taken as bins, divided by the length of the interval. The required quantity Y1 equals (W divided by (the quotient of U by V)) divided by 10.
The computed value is 0.30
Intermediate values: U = 4.33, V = 3.82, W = 3.4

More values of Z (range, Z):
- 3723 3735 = 3729.5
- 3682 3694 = 3686.0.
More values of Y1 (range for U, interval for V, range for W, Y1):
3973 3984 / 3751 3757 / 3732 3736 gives 0.58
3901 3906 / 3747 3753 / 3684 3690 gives 0.48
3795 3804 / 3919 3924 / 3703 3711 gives 0.36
